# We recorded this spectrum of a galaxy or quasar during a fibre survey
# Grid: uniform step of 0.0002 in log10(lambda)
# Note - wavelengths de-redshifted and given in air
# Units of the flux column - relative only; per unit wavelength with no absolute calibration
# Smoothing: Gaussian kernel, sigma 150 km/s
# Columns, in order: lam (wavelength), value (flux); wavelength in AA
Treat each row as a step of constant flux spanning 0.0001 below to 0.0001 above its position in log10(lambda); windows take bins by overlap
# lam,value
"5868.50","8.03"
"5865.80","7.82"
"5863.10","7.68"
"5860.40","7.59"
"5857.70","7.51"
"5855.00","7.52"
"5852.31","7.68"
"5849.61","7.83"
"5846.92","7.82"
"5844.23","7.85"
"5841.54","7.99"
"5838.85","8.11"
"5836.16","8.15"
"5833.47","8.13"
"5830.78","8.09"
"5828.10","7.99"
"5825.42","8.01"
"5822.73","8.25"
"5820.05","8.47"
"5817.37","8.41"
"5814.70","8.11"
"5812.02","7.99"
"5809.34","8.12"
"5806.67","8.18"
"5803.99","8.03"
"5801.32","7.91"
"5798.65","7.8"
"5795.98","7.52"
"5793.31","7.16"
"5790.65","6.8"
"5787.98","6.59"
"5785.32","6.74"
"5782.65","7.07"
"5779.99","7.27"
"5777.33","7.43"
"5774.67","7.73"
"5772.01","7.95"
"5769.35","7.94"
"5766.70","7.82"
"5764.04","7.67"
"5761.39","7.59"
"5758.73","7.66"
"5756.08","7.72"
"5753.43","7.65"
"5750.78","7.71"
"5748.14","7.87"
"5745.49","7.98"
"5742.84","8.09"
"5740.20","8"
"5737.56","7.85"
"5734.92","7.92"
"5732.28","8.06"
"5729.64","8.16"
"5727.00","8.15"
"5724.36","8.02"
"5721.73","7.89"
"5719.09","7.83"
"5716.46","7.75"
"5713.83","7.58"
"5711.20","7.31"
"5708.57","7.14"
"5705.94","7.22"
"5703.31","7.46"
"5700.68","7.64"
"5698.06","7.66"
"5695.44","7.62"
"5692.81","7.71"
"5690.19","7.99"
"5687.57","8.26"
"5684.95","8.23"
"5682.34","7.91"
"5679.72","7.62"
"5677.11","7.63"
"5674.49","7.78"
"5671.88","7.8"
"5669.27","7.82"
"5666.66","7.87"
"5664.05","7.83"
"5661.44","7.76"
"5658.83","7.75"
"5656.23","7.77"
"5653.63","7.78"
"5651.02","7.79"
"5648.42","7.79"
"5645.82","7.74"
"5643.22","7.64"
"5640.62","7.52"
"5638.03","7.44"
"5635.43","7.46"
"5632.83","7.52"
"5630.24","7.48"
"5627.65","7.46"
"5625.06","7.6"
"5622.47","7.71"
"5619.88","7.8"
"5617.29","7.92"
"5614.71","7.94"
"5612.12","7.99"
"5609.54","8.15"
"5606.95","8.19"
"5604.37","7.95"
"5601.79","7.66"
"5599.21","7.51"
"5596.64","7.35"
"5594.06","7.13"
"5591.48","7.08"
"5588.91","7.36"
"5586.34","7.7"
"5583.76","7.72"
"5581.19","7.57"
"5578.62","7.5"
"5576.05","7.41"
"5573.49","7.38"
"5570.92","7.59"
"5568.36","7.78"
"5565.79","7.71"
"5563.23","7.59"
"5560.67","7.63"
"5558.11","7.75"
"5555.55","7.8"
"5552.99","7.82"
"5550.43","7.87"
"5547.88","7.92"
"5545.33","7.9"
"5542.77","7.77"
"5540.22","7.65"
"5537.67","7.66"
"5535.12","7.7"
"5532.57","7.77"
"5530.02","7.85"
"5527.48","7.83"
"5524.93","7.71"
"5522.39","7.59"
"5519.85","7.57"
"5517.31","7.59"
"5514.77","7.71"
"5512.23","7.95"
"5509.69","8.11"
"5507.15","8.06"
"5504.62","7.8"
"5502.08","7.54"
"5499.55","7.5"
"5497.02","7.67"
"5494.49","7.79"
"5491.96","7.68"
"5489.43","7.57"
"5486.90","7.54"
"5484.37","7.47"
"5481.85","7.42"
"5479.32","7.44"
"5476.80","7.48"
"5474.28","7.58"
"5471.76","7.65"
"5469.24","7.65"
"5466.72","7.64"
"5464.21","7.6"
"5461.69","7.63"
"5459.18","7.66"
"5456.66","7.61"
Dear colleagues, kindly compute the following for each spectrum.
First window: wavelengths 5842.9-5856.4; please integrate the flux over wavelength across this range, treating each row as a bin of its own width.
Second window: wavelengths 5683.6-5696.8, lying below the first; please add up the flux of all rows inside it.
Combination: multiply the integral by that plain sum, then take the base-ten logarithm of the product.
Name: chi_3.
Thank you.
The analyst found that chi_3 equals 3.62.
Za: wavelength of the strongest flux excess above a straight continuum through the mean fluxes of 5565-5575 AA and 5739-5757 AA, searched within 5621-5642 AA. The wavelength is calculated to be 5622.47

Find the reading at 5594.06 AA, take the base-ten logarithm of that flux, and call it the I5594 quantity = 0.853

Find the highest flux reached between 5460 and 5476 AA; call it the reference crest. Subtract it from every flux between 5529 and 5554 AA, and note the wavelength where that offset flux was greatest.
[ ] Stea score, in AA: 5547.88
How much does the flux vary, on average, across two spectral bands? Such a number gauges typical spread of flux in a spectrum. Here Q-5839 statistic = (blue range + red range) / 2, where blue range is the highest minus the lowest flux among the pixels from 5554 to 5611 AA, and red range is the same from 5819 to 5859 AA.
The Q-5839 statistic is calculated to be 1.0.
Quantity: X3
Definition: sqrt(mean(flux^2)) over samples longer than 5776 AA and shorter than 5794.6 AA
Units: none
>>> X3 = 7.01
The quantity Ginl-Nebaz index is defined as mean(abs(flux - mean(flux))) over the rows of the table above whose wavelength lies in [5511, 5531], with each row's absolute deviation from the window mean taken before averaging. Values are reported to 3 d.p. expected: 0.114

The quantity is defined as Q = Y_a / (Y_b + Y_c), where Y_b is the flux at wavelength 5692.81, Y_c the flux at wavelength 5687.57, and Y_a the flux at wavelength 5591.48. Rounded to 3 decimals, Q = 0.443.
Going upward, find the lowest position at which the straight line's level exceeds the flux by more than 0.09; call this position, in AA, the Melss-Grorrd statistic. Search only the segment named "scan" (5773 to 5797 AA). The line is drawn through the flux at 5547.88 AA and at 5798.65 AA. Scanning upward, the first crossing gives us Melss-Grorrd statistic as 5777.33 AA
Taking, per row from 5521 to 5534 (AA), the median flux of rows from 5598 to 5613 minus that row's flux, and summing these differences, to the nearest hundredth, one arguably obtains 1.10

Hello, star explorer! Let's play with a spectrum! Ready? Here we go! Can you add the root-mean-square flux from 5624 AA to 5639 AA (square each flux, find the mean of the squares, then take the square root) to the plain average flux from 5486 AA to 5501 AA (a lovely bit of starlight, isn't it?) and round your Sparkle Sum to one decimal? 15.1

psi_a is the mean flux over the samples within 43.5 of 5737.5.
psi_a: 7.74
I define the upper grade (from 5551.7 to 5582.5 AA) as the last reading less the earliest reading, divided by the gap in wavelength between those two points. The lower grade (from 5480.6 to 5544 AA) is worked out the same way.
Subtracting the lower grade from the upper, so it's -0.015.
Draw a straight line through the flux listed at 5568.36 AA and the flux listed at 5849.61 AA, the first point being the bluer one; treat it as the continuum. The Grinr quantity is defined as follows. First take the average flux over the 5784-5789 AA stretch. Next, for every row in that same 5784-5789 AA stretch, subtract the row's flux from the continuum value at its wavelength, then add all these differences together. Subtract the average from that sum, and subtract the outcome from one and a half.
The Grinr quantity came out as 5.9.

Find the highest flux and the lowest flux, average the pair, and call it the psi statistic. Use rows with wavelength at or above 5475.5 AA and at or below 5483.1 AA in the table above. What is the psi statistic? 7.45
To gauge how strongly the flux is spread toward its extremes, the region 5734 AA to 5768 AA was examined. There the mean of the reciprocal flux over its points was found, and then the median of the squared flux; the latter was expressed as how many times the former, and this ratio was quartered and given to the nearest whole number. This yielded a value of 119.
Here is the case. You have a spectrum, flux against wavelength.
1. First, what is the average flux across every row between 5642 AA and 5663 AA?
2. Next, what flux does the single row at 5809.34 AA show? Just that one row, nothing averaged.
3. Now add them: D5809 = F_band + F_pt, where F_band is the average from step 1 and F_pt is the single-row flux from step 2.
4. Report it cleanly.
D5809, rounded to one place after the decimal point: 15.9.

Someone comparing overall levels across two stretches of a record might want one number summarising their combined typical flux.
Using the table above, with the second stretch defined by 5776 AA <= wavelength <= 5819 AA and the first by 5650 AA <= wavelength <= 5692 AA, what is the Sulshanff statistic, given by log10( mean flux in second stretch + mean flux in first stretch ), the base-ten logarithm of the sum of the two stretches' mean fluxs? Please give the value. 1.19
